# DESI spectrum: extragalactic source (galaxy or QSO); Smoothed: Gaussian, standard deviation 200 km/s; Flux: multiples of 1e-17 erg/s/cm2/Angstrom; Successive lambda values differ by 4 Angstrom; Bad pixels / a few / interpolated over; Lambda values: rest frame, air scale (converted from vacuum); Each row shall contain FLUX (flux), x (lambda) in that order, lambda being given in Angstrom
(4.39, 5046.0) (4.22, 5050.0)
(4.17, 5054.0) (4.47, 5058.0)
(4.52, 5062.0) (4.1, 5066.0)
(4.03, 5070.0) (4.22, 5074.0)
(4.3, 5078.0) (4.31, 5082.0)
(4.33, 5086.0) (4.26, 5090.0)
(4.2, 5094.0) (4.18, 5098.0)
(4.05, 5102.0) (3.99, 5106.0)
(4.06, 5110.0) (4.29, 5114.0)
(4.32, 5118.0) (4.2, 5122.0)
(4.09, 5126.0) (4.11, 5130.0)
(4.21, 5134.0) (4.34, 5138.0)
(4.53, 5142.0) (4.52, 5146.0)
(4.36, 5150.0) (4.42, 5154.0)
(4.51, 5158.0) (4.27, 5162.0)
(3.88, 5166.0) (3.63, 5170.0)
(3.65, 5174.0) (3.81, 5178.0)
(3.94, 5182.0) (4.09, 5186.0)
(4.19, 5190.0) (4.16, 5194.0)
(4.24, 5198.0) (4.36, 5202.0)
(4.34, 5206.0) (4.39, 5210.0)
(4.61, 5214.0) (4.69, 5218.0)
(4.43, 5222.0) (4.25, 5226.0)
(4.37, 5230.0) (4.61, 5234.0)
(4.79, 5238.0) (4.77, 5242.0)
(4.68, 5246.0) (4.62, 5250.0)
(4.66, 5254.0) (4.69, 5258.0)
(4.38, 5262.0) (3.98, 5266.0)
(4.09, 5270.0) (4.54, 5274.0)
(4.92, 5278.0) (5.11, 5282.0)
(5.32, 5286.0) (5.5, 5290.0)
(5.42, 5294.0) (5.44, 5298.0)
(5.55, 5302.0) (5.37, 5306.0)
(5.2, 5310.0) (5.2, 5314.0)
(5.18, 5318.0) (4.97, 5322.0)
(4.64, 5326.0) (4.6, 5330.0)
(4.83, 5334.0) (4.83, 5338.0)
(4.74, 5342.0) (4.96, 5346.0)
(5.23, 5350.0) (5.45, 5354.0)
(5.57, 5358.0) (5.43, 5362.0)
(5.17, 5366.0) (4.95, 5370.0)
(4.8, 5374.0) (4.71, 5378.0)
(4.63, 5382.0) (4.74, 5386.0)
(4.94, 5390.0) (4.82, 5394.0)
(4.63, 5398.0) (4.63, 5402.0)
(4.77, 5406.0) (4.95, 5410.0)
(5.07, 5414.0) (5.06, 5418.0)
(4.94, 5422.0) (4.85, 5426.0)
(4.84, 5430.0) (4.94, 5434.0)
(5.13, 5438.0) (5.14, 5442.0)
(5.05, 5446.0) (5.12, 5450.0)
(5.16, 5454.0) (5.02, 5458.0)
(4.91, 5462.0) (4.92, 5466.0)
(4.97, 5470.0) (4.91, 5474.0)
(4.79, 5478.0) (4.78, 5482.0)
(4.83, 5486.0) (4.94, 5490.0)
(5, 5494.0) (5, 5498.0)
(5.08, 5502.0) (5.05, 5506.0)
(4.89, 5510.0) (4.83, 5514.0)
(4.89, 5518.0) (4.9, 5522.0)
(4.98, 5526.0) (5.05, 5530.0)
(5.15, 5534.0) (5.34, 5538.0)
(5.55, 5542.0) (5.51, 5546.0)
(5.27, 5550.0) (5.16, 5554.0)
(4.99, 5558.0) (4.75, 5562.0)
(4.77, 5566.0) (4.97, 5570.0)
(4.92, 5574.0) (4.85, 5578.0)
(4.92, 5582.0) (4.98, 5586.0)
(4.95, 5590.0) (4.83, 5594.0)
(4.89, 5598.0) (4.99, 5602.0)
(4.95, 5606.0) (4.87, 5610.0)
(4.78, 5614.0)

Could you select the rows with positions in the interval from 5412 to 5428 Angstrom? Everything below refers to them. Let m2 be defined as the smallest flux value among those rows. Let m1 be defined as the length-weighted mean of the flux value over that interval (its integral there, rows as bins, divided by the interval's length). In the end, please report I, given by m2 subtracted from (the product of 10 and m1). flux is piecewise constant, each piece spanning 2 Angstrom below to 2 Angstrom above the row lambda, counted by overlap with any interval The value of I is 45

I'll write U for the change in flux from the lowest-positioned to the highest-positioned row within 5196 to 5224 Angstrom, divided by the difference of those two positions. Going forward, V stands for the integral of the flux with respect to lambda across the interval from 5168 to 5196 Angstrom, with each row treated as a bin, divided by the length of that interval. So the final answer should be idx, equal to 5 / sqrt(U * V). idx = 28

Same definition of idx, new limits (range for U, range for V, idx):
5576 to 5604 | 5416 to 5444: 29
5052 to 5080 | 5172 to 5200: 34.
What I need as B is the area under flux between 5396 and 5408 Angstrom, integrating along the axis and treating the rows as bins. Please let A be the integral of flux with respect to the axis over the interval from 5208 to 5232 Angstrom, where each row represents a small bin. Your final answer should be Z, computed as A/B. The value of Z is 1.9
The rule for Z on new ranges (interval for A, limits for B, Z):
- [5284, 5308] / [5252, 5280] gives 1.0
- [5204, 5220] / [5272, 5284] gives 1.2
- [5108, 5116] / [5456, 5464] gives 0.8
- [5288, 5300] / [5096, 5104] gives 2.0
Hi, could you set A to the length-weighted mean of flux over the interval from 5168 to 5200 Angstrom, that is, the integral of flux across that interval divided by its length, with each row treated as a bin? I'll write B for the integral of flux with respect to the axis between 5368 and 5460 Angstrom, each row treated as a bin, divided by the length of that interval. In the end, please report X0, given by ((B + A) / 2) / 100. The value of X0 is 0.044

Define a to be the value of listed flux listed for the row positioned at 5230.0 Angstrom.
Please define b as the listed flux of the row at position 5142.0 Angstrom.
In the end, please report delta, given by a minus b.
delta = -0.16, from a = 4.37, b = 4.53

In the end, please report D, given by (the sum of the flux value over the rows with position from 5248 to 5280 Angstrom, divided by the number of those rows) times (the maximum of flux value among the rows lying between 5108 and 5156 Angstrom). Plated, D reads 20.3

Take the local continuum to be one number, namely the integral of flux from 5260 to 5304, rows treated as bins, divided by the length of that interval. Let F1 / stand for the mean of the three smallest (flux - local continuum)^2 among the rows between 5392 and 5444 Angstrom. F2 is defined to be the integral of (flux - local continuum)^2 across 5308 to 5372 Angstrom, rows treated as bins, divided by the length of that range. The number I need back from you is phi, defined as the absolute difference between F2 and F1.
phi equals 0.10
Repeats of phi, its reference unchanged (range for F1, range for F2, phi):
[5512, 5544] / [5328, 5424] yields 0.07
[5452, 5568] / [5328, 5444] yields 0.06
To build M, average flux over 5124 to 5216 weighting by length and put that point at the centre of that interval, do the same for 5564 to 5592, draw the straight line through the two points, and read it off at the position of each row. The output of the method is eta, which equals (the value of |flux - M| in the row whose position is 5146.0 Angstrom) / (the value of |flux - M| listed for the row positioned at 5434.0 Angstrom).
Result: 1.3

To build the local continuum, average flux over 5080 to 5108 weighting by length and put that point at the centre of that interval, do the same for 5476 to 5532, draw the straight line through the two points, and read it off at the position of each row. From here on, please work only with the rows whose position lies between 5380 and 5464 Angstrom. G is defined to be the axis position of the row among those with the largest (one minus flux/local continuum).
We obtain 5402.0 Angstrom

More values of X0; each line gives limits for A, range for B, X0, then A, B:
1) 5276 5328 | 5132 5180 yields 0.047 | 5.2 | 4.18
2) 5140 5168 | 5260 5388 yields 0.047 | 4.4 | 4.98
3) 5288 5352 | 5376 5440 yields 0.050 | 5.1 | 4.85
